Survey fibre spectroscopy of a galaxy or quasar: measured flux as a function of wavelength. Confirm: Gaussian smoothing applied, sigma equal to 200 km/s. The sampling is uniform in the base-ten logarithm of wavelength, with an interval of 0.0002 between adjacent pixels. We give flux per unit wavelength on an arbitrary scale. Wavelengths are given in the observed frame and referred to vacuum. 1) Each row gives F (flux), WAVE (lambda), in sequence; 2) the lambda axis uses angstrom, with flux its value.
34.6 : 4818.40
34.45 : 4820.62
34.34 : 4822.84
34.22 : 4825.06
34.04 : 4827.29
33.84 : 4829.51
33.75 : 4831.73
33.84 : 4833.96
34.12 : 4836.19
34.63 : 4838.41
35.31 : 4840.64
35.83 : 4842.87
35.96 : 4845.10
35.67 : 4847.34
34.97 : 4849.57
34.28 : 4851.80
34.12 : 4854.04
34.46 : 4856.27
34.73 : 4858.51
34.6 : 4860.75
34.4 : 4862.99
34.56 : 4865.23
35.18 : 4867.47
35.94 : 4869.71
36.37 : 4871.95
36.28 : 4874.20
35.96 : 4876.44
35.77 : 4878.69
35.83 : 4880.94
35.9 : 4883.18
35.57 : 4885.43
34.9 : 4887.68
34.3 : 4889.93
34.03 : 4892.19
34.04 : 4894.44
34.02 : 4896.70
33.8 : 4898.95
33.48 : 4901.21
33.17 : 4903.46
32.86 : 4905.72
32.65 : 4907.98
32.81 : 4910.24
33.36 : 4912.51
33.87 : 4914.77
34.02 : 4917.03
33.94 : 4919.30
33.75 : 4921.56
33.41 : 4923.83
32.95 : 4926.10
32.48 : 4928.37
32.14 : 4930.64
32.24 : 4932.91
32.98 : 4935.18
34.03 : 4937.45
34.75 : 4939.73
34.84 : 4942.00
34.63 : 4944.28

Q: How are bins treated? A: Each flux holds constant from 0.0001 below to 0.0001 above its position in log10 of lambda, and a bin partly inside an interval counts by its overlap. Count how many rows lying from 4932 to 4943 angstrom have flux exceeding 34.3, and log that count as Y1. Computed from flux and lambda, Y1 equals 2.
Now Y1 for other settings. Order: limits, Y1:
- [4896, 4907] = 0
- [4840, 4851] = 5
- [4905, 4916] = 0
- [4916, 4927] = 0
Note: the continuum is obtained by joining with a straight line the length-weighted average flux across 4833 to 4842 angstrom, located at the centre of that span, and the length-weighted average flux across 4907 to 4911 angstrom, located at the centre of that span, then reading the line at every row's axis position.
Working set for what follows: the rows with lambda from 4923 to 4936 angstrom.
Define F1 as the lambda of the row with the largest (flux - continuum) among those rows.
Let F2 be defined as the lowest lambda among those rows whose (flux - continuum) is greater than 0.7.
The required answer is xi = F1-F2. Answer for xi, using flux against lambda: 0.0 angstrom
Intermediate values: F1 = 4923.83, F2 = 4923.83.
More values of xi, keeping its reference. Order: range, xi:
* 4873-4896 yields 0.0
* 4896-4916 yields 18.1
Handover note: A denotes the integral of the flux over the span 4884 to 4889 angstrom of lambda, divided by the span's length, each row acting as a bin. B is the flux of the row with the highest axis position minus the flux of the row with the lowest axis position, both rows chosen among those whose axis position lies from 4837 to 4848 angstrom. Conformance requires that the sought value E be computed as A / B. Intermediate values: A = 35.2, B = 1.0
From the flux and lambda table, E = 34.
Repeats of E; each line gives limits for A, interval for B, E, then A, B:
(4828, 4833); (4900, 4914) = -282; 33.8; -0.1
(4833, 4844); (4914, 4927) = -38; 34.8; -0.9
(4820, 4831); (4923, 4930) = -37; 34.2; -0.9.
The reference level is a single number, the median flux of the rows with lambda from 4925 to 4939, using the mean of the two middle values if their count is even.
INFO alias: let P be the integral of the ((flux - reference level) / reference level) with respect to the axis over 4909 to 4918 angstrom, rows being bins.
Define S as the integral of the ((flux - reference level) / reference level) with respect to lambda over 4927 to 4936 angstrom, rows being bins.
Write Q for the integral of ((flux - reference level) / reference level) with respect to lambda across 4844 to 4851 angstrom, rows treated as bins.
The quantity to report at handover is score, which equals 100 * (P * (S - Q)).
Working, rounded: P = 0.2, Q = 0.59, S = -0.07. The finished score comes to -14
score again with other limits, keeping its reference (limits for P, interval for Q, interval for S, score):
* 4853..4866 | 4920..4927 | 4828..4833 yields 1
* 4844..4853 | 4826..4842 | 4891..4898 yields -32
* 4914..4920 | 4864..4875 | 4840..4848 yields -6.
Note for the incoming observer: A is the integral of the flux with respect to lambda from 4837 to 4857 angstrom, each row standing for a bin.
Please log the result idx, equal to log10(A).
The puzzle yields 2.846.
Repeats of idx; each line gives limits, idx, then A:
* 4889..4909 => 2.827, 672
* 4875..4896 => 2.868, 738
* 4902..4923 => 2.846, 701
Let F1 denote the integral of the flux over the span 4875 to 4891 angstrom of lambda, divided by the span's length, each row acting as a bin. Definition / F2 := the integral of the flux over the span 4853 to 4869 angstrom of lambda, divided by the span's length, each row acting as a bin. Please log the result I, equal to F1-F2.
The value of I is 0.9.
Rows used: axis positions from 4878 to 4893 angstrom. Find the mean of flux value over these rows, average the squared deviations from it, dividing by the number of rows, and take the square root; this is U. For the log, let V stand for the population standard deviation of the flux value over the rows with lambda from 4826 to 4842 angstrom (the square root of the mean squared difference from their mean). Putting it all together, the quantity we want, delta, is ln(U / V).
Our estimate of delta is 0.32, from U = 0.72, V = 0.52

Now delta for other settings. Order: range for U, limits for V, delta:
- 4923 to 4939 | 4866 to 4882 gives 0.55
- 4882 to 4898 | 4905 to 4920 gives 0.29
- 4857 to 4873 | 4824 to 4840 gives 0.93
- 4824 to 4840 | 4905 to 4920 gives -0.67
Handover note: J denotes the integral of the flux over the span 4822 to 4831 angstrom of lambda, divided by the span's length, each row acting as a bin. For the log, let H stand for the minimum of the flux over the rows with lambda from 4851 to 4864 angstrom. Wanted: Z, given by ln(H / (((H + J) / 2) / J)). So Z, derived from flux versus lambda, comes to 3.53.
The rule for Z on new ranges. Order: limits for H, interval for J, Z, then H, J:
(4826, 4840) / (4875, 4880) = 3.55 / 33.75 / 35.9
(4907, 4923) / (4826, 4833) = 3.50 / 32.65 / 33.9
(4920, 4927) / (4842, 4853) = 3.53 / 32.95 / 35.3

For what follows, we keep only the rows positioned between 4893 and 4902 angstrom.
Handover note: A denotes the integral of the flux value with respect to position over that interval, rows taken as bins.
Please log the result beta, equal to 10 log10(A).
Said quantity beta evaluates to 24.8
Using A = 305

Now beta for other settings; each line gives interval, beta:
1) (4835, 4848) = 26.6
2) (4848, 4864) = 27.4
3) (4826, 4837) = 25.7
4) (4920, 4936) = 27.2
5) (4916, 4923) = 23.7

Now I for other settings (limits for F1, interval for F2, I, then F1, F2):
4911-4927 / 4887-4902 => -0.5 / 33.6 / 34.1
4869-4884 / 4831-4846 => 1.2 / 36.0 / 34.8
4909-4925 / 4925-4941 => 0.5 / 33.6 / 33.1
